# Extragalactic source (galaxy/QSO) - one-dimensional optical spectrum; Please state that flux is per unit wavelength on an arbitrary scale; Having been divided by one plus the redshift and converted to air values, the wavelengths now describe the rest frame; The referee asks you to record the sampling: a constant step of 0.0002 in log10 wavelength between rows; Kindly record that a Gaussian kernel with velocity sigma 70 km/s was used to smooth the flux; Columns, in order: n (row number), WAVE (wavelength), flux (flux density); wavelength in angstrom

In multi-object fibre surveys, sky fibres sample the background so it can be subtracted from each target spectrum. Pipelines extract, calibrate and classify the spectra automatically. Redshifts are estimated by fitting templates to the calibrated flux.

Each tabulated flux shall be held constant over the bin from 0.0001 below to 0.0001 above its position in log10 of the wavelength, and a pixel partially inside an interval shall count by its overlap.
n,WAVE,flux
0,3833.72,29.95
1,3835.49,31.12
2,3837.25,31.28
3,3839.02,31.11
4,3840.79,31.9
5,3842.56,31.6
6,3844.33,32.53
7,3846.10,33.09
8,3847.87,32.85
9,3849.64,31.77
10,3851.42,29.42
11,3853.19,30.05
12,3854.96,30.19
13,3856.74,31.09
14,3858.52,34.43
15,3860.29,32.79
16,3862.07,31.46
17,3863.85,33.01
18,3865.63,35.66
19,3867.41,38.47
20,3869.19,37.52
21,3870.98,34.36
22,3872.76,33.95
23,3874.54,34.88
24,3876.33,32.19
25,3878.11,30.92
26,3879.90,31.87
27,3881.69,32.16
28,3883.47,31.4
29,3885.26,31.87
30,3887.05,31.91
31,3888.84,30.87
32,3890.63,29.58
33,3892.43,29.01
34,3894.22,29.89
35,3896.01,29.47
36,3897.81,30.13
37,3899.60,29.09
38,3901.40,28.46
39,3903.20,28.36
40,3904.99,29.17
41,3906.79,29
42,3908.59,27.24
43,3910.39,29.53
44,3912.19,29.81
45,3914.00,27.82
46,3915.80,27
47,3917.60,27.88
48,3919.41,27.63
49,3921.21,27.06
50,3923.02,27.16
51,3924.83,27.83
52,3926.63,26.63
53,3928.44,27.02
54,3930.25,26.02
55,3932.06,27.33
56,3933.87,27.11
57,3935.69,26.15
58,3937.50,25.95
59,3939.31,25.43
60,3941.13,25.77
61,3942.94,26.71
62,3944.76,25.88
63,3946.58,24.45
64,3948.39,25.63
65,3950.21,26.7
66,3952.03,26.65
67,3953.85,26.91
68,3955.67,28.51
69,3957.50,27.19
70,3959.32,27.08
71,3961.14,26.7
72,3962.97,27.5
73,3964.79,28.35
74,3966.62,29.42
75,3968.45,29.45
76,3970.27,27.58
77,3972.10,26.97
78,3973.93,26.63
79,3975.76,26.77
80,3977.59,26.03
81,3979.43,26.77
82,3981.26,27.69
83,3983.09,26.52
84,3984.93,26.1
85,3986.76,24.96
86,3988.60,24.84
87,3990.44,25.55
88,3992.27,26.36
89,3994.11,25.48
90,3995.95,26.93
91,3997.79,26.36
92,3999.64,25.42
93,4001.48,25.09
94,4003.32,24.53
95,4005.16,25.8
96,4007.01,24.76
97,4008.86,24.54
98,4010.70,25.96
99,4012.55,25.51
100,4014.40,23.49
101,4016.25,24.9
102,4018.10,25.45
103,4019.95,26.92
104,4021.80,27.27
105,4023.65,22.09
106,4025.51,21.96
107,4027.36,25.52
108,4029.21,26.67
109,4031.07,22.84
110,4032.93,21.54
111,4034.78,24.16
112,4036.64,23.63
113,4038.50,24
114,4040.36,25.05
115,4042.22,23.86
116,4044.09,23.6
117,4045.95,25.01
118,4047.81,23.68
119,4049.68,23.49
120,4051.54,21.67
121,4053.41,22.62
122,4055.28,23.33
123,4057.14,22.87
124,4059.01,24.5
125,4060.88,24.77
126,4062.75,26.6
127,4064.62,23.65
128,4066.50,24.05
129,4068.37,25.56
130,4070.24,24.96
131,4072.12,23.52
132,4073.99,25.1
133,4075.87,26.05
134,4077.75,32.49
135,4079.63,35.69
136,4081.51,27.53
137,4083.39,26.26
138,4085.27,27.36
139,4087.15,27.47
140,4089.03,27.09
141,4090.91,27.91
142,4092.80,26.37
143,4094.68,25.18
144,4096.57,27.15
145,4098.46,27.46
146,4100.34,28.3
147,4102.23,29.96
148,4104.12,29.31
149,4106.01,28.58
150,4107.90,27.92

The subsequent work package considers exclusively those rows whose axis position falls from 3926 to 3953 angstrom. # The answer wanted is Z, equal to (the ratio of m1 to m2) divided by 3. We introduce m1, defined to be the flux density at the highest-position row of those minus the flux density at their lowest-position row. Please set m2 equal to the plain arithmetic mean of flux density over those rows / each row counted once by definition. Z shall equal 0.00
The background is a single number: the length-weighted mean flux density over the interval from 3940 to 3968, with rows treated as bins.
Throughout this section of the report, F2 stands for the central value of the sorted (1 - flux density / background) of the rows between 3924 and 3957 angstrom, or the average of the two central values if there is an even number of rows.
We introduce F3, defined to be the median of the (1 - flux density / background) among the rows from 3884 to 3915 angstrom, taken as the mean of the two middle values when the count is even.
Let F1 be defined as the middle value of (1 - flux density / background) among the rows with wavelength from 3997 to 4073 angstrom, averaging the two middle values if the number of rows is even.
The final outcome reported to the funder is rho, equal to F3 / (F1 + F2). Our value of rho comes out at -1.0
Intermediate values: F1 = 0.09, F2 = 0.011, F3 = -0.09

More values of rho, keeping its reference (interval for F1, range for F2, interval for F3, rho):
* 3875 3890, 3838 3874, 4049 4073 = -0.3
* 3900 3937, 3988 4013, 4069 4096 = 0.2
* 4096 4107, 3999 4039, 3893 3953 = -0.4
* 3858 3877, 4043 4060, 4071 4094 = 0.1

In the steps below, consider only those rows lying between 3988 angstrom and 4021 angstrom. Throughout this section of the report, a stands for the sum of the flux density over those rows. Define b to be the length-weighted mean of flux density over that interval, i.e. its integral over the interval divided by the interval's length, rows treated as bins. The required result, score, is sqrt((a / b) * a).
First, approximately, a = 458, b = 25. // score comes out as 91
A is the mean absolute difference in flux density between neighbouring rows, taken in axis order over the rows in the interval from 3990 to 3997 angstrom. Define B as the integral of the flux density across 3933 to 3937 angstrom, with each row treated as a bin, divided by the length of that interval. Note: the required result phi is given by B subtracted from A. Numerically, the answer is -25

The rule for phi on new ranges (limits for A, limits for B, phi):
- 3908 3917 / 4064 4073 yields -23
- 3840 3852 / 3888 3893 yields -29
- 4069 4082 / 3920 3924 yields -24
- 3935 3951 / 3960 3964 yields -26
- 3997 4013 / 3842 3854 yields -31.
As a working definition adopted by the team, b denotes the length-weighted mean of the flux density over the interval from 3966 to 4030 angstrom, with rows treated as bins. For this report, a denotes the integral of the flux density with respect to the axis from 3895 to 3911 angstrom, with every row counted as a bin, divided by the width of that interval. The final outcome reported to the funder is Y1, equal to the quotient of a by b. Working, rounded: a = 29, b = 25.9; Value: 1.12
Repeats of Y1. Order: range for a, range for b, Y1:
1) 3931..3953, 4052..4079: 1.04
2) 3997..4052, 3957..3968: 0.88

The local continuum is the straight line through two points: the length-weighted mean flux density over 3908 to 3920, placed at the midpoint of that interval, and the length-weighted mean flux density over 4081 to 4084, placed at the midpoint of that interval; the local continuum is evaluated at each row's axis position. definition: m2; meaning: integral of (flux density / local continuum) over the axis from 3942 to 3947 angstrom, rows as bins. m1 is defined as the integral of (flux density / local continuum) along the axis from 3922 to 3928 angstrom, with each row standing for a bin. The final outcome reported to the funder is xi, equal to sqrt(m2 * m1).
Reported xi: 5.2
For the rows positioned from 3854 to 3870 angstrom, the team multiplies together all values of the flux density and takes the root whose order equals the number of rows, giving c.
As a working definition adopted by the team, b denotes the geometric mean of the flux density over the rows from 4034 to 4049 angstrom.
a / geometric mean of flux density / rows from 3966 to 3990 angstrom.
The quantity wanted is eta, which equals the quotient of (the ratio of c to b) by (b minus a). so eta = -0.5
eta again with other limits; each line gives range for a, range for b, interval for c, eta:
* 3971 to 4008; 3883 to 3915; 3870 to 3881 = 0.3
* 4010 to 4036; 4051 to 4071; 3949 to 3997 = -2.2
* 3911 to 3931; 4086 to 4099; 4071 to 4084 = -2.1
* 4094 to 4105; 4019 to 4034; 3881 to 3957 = -0.3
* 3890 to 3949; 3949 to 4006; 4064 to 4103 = -1.1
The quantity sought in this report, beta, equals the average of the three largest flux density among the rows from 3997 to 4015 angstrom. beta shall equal 26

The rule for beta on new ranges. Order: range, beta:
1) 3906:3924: 29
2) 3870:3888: 34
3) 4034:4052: 25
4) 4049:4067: 25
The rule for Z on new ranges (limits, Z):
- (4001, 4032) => -0.03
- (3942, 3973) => 0.00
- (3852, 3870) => 0.07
